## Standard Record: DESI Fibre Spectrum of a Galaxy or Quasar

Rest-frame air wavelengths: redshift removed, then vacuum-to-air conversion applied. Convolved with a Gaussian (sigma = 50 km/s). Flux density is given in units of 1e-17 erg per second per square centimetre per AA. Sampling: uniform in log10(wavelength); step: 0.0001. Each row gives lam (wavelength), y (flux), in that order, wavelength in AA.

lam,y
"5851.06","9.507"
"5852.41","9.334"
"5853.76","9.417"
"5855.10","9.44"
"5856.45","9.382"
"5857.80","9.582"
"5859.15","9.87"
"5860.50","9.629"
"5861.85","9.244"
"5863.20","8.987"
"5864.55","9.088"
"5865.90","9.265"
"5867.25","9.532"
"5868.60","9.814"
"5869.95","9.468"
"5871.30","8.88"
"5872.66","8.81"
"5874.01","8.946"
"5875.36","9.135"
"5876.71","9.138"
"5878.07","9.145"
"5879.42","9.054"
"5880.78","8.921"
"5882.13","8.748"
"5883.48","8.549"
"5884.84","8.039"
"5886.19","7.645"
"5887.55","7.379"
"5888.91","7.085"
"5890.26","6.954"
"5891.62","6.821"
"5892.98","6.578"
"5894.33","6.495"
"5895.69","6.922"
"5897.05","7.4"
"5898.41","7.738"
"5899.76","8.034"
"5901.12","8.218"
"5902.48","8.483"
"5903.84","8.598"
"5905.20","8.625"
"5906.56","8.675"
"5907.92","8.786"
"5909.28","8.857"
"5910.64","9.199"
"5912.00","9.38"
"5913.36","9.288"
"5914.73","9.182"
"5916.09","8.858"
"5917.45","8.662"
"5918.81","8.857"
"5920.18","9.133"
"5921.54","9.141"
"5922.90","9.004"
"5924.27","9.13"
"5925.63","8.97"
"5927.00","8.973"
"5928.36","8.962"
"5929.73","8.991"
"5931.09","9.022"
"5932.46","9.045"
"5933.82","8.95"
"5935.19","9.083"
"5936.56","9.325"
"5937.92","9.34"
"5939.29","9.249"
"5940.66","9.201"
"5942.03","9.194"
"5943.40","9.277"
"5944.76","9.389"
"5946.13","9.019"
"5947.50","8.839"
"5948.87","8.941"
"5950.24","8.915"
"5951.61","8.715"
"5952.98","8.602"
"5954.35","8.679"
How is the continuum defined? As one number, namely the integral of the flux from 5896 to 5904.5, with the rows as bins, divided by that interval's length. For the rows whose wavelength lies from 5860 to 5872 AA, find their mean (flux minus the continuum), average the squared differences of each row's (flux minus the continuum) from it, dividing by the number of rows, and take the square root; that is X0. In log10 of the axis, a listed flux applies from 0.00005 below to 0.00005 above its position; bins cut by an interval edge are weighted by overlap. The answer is 0.3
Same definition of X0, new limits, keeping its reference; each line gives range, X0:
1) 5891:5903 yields 0.7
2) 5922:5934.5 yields 0.1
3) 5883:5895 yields 0.6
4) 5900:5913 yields 0.3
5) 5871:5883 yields 0.1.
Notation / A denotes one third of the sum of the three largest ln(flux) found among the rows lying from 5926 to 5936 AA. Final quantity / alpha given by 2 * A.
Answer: 4.41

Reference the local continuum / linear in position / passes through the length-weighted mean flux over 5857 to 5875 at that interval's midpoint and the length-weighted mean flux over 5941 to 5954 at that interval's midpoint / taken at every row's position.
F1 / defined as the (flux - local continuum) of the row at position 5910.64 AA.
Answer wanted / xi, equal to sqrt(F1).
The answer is 0.25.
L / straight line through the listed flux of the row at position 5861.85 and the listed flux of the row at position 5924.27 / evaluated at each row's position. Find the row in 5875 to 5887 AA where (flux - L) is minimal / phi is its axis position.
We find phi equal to 5886.19 AA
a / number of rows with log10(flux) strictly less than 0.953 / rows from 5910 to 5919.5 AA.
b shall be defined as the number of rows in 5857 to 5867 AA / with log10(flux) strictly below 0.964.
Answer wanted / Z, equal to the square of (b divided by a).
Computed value 0.4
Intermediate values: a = 3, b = 2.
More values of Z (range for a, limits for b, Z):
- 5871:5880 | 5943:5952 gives 2.8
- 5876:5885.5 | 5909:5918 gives 1.6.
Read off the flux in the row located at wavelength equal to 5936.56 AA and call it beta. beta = 9.325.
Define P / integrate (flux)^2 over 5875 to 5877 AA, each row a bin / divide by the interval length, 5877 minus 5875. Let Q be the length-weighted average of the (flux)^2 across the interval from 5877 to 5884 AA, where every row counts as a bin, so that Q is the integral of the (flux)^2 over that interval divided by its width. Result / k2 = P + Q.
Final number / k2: 163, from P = 84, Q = 79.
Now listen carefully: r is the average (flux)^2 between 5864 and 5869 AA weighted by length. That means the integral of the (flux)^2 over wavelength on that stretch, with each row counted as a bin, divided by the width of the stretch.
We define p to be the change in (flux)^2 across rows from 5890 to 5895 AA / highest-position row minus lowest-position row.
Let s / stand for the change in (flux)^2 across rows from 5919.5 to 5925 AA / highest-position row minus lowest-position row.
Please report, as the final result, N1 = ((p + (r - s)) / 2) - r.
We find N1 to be -47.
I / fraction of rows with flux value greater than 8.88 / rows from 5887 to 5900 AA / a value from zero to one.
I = 0.00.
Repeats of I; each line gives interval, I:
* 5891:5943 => 0.55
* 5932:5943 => 1.00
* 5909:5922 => 0.60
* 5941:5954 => 0.67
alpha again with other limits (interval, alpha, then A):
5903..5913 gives 4.43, 2.21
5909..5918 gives 4.46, 2.23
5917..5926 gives 4.42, 2.21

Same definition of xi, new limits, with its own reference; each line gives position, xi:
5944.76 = 0.62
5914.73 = 0.25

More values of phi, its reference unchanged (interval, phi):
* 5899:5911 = 5899.76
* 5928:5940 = 5933.82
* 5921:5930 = 5928.36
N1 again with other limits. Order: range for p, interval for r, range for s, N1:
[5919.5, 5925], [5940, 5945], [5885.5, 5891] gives -38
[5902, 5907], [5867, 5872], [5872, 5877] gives -46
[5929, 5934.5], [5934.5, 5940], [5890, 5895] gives -40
